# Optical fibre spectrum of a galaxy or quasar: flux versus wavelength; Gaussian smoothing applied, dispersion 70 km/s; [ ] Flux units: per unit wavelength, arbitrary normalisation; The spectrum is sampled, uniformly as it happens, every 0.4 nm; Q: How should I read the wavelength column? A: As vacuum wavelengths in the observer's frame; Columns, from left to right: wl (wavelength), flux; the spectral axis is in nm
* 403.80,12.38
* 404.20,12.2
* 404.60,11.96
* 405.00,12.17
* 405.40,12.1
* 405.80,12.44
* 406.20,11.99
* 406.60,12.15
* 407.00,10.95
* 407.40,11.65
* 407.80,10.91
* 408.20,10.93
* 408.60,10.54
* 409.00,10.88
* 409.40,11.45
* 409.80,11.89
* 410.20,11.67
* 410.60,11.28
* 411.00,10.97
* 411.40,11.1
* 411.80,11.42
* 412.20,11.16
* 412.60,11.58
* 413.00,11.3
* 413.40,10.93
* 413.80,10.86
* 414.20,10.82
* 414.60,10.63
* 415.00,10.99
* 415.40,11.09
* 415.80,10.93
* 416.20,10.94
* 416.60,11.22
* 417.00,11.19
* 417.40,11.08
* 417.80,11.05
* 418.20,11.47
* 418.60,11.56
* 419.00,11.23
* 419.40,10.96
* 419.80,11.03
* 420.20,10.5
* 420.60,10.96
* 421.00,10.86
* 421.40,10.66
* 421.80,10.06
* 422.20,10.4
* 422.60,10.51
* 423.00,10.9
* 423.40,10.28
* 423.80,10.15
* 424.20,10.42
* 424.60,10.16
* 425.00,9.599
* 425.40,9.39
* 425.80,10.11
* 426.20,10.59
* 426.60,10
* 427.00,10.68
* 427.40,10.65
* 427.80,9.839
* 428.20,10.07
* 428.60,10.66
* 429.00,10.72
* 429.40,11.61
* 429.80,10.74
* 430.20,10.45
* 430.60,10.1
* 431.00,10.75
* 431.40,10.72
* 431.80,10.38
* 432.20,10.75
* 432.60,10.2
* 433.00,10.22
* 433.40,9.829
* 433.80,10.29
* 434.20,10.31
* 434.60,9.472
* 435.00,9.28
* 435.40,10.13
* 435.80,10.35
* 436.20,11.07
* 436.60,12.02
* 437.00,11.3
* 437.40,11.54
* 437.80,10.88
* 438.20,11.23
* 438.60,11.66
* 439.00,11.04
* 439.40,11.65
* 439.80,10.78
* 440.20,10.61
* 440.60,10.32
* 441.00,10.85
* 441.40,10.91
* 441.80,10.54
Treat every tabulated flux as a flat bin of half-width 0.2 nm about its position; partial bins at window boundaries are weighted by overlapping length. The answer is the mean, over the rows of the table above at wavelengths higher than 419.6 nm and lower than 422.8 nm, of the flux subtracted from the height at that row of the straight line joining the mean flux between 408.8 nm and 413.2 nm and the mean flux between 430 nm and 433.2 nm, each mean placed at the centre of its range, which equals 0.27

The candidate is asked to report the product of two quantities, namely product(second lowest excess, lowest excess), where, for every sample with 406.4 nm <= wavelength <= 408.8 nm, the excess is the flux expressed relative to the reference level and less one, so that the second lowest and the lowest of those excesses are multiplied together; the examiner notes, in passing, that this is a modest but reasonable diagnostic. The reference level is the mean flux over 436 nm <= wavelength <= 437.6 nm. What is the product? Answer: 0.0041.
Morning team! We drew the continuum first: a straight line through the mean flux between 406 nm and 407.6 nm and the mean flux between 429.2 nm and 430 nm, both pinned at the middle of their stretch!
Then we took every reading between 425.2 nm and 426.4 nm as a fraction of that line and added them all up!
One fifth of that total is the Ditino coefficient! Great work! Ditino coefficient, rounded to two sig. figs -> 0.53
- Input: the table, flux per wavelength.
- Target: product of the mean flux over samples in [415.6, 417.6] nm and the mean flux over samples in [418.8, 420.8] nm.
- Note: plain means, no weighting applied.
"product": 121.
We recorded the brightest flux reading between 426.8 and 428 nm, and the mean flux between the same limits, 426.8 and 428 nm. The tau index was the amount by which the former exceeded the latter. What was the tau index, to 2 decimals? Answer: 0.29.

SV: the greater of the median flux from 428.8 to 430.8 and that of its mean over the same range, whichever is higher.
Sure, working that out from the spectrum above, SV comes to 10.7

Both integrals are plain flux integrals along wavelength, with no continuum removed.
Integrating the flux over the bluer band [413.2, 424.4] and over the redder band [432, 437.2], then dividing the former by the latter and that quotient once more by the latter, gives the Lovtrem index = 0.0415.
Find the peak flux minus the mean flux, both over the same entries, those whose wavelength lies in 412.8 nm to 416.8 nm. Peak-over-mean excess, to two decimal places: 0.33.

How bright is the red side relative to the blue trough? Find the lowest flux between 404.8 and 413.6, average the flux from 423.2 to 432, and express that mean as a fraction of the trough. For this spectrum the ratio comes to 0.98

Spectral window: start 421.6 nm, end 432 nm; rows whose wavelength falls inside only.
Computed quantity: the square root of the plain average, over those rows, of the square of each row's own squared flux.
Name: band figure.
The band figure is 108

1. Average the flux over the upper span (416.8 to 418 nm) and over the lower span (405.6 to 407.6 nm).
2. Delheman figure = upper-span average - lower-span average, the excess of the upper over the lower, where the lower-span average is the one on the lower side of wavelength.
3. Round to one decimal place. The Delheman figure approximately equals -0.7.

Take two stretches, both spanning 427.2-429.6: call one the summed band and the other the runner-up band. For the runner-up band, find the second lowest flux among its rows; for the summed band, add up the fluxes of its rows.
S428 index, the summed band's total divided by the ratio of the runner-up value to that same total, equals 401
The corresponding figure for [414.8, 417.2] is 403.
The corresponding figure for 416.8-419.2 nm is 412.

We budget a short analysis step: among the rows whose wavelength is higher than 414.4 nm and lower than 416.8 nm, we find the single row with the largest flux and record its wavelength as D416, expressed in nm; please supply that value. 416.60 nm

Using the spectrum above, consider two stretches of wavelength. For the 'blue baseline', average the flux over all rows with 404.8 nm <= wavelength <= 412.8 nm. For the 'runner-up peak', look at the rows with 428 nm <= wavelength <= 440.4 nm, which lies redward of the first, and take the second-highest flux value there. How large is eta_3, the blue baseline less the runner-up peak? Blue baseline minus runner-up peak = -0.20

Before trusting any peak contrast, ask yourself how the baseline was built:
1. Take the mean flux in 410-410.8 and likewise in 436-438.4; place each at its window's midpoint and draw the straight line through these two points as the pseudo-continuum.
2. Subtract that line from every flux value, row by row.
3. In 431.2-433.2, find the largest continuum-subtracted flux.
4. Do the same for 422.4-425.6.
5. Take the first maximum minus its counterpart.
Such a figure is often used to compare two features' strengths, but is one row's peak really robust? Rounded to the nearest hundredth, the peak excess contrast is -0.10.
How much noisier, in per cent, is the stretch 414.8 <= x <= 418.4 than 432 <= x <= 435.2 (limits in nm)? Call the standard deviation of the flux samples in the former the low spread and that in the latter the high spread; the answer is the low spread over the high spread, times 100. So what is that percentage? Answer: 35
